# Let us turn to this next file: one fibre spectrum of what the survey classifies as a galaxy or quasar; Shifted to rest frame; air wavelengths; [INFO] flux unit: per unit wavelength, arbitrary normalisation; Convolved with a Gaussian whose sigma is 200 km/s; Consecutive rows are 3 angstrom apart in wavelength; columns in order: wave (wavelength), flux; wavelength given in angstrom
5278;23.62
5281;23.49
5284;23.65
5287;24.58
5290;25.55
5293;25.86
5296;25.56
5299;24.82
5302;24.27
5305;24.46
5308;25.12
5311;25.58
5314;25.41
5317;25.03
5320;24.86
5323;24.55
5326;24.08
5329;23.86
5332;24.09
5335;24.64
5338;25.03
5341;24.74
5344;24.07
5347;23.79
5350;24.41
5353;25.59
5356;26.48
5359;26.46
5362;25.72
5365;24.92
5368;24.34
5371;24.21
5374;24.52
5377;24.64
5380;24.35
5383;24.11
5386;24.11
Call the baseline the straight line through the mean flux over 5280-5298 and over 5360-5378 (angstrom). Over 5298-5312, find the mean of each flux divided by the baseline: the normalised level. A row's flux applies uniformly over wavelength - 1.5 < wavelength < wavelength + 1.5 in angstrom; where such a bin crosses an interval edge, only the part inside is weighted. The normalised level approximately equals 1.00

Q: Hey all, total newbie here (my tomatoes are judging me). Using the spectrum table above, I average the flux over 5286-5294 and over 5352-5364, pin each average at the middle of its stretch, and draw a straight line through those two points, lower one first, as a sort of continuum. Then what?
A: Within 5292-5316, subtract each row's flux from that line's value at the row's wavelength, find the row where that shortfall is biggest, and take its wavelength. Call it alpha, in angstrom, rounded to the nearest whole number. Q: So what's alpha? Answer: 5302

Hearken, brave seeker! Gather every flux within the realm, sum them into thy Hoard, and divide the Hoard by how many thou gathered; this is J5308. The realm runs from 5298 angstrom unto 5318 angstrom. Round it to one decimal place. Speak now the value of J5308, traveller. 25.0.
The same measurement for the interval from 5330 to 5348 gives 24.4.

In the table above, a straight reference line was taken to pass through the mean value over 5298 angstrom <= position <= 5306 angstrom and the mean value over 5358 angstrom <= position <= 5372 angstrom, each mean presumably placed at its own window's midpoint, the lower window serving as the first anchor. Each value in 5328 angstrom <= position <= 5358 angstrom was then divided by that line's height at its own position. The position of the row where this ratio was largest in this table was 5356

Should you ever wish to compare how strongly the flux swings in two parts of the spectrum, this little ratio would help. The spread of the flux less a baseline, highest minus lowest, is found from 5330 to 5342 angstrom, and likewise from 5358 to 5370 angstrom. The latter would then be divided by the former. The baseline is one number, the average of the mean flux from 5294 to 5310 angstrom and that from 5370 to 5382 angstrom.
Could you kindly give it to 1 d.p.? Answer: 2.3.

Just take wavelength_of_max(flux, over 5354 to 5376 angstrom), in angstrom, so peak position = 5356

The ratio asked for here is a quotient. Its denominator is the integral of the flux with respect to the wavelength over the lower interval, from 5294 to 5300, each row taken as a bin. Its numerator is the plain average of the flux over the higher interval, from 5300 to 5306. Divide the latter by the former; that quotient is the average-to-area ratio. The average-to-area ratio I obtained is 0.161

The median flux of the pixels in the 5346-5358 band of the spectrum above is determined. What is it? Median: 25.0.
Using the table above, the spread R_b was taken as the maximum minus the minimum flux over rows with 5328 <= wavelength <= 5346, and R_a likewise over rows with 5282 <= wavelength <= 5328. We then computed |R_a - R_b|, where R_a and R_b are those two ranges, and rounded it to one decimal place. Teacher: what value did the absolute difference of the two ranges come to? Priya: 1.0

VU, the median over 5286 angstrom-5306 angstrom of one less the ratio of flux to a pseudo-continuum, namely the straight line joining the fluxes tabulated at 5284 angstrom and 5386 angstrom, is -0.046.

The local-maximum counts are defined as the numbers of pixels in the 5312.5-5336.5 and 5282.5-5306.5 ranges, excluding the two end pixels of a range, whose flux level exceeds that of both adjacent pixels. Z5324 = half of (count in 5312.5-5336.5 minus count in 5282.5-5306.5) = -0.5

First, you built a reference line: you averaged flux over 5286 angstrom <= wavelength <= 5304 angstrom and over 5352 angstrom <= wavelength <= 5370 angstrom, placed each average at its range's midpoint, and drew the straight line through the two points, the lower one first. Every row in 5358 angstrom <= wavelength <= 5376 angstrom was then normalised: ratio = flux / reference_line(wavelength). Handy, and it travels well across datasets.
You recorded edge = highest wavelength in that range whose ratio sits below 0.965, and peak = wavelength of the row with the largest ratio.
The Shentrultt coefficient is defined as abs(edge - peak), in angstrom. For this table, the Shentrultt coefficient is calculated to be 15 angstrom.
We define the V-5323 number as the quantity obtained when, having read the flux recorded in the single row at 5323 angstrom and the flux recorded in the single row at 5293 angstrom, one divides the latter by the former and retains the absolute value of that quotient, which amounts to 1.05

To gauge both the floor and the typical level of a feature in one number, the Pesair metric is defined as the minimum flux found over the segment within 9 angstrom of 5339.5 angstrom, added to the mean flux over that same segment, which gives 48.2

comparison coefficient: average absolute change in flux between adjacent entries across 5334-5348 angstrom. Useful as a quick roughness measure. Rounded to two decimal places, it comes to 0.41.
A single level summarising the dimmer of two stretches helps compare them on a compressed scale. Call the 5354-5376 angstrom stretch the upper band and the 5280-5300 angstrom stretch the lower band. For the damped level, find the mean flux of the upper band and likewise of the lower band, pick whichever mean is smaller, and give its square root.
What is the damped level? 4.98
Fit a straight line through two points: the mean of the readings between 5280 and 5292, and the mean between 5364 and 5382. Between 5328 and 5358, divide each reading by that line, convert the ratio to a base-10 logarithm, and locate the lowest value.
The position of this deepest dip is 5347 angstrom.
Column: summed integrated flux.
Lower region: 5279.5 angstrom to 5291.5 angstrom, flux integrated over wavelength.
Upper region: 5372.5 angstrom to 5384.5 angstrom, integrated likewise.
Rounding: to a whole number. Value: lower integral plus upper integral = 585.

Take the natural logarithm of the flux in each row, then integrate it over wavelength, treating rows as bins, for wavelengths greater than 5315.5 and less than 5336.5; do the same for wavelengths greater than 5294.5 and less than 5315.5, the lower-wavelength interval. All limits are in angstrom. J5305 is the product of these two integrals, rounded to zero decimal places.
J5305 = 4539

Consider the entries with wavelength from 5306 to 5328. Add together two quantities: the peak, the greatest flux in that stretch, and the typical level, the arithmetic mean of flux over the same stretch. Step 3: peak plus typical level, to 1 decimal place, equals 50.5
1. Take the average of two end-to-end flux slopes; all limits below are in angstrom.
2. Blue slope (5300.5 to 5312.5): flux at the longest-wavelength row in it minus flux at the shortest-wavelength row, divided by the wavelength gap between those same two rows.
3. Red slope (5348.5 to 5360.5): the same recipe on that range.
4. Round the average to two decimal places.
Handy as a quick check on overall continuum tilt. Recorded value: 0.19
